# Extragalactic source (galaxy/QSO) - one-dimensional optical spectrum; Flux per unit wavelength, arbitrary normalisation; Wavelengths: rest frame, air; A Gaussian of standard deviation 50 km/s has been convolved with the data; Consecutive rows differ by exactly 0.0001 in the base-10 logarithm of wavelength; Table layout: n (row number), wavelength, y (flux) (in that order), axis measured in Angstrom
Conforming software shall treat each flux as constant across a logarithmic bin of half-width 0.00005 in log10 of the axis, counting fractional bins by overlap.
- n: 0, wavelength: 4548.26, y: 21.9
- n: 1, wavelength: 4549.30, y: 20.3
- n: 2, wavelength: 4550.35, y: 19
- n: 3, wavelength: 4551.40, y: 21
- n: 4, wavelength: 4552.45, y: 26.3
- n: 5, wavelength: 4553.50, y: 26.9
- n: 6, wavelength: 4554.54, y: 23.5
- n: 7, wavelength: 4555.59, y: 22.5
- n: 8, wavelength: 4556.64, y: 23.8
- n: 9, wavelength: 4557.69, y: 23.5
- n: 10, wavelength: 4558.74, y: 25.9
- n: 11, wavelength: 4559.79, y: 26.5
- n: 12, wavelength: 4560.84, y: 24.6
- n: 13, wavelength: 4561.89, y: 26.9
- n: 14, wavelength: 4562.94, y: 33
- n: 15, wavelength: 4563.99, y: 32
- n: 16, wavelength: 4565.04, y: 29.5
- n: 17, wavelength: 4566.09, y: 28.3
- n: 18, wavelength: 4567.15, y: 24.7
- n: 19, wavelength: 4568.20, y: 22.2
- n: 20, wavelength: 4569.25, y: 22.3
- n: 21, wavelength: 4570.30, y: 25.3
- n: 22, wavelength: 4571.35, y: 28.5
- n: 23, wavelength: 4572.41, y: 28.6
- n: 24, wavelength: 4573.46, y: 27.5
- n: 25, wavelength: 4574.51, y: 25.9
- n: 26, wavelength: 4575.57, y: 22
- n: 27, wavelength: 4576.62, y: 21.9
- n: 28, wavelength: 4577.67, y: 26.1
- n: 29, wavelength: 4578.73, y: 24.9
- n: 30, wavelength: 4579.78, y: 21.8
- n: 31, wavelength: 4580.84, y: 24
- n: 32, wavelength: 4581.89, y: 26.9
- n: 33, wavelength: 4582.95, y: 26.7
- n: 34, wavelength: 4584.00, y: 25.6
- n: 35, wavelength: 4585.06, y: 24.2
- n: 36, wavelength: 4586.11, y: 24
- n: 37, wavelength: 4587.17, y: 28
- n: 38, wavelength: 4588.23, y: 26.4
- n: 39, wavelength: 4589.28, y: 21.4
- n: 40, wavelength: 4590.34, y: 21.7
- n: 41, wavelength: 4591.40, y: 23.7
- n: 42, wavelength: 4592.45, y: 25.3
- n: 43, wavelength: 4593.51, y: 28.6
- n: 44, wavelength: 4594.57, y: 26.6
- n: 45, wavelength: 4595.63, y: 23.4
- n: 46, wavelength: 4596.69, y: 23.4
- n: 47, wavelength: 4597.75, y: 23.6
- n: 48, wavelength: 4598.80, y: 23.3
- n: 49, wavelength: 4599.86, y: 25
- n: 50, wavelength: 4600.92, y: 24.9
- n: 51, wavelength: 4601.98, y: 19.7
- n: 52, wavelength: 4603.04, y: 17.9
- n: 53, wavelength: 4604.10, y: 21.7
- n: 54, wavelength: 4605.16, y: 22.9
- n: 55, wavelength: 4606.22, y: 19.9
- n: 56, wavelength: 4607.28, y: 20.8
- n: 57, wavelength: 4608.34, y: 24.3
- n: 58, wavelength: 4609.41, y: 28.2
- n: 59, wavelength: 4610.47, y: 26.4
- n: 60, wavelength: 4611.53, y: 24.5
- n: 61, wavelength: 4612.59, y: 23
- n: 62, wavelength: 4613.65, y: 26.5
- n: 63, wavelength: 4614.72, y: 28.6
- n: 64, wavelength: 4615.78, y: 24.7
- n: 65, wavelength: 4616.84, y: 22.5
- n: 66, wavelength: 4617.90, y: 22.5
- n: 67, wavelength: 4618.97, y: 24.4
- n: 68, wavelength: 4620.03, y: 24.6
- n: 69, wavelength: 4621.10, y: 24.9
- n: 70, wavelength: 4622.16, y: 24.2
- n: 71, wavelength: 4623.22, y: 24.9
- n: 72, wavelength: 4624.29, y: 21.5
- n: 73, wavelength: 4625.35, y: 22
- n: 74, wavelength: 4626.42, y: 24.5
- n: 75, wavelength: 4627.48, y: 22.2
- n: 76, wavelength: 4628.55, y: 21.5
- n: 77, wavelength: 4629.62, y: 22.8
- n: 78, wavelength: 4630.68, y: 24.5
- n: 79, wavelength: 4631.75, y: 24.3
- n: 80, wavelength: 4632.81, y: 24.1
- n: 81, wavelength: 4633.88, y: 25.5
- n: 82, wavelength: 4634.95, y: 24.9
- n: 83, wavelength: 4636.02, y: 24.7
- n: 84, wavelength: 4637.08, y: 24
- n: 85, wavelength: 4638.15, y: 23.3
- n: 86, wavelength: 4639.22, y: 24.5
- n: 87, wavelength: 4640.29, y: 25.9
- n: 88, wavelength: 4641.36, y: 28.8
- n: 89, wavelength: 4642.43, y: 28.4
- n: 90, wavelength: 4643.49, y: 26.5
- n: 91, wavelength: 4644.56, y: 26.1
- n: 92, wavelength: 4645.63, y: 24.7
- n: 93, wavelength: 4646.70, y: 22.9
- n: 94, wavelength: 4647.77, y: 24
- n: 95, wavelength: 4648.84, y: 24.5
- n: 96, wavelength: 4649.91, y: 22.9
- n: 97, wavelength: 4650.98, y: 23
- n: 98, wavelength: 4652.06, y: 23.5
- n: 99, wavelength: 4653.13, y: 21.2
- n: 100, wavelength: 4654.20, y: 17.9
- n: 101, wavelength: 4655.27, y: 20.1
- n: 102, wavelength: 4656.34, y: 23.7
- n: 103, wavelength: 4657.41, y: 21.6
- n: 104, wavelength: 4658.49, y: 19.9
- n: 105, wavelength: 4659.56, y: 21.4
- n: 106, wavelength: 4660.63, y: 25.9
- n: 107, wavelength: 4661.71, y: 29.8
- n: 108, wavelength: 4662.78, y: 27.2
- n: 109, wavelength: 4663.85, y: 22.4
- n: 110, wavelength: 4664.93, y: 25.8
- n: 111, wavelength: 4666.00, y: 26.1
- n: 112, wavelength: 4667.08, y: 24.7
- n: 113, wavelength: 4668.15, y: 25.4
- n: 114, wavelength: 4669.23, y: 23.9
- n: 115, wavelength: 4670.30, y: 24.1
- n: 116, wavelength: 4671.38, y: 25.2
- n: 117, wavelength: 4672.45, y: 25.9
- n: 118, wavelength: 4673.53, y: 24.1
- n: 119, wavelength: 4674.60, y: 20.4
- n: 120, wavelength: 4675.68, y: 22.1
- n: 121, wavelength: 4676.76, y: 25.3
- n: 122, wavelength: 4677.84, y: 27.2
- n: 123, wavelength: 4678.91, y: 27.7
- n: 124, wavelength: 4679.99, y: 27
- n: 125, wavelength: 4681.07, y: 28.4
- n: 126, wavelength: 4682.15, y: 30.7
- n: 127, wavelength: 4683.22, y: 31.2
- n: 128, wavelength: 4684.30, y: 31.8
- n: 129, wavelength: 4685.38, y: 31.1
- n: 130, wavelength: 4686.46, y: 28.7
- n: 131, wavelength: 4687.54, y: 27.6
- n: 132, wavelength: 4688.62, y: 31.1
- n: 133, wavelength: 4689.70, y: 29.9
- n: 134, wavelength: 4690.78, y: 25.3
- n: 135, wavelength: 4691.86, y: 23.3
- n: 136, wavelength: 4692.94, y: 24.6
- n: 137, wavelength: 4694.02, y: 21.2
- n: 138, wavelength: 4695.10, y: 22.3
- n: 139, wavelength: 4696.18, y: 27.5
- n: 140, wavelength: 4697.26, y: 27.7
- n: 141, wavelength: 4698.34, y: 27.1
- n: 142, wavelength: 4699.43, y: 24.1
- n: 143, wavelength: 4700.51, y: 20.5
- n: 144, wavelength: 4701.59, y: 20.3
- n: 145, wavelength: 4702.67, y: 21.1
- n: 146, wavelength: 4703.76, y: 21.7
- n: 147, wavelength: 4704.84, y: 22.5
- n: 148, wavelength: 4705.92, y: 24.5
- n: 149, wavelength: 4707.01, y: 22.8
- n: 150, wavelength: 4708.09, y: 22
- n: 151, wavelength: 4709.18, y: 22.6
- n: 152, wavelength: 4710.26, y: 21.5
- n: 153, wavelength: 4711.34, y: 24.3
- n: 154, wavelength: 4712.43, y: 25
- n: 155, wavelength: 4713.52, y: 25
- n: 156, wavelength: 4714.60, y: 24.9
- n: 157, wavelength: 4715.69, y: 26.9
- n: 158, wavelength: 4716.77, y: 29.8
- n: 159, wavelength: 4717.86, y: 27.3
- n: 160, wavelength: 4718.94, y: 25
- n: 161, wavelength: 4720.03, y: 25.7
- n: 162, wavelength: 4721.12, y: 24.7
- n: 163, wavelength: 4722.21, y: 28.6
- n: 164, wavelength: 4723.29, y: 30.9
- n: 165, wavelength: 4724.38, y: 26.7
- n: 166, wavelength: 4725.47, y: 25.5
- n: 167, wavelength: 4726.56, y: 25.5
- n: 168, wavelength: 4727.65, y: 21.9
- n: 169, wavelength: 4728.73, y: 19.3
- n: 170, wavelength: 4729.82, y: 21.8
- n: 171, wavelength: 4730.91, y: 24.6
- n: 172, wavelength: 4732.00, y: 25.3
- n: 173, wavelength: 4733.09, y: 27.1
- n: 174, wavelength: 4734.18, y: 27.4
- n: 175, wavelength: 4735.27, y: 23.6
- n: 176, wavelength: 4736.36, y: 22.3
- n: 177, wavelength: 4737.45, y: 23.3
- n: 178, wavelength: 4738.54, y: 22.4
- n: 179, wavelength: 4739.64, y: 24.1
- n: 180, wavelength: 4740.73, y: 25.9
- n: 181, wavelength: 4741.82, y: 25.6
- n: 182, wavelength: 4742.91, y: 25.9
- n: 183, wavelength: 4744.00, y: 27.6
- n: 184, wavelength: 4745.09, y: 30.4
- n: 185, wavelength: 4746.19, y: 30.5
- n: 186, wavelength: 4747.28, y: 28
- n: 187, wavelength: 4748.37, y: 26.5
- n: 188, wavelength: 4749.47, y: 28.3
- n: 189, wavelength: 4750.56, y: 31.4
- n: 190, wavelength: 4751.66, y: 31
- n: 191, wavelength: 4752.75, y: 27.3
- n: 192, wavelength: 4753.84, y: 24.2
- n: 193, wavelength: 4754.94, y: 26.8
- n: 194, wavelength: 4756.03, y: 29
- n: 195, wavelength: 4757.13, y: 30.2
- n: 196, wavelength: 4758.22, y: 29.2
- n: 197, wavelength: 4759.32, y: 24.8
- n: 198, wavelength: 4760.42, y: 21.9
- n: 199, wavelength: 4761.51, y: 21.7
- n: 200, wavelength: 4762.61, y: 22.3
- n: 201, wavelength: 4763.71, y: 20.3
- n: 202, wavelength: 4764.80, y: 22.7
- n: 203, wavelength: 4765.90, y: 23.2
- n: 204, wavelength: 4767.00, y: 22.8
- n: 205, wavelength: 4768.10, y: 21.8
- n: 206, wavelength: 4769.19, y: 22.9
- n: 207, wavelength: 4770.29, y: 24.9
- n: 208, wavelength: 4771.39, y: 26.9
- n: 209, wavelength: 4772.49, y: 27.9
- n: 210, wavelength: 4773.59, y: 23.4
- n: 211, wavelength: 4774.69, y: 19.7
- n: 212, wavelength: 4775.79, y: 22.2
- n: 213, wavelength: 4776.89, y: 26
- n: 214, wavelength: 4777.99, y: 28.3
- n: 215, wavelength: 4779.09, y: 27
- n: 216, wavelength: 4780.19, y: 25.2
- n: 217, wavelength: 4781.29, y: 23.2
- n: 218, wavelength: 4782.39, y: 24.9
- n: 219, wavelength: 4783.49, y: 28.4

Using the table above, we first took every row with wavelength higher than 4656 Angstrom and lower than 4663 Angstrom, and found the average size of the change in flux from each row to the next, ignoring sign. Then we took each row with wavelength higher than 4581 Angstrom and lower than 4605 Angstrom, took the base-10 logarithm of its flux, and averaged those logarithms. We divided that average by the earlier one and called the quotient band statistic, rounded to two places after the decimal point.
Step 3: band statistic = 0.51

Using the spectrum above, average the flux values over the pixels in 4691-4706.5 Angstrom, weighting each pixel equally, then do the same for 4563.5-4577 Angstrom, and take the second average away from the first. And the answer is -2.6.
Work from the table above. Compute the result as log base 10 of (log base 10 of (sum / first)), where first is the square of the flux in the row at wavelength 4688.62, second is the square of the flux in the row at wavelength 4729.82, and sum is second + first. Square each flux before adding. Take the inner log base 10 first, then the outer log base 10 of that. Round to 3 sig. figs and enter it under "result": -0.761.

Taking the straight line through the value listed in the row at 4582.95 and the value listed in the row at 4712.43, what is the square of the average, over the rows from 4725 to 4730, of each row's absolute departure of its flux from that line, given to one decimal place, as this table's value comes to 6.5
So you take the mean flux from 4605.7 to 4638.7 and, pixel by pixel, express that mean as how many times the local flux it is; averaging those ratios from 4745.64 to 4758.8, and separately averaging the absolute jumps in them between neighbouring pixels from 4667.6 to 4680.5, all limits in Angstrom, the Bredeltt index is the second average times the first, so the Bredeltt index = 0.055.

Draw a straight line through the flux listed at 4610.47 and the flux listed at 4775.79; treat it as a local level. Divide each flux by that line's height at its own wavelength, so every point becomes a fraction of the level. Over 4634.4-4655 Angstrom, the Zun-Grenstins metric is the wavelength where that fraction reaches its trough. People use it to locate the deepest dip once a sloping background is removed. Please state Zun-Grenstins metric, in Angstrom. 4654.20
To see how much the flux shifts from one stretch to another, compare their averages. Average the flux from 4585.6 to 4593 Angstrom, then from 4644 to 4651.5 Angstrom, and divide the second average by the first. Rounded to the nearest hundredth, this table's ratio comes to 0.99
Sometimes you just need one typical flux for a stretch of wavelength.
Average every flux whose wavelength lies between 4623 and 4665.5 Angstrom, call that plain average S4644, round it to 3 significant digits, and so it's 23.9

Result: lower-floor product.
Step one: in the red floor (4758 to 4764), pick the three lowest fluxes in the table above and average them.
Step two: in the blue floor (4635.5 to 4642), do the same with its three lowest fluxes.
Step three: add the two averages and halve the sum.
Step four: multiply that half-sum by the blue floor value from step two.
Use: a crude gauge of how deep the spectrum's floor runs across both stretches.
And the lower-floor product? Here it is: 541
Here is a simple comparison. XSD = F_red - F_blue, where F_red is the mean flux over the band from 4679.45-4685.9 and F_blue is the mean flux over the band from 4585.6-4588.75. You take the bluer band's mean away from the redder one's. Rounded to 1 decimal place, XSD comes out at 3.9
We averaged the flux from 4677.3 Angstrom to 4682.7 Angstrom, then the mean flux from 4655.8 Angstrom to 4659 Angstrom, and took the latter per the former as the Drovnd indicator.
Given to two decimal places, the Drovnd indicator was 0.77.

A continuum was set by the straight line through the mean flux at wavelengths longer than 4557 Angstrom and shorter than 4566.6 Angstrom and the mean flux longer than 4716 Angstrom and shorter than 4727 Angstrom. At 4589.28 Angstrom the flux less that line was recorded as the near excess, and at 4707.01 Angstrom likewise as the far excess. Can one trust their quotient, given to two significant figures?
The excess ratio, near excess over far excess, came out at 1.5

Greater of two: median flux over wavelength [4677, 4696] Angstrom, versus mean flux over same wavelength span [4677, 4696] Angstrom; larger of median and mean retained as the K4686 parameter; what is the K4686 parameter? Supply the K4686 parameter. 27.7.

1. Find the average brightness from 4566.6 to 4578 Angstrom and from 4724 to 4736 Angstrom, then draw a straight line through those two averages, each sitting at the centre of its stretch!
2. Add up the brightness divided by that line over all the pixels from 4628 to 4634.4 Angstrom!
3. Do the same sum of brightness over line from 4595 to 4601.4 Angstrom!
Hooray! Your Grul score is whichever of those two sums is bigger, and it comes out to 5.77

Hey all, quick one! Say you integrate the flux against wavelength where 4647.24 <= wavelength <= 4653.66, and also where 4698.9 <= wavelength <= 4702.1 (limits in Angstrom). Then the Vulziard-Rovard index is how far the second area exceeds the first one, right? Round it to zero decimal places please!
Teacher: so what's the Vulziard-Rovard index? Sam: -79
